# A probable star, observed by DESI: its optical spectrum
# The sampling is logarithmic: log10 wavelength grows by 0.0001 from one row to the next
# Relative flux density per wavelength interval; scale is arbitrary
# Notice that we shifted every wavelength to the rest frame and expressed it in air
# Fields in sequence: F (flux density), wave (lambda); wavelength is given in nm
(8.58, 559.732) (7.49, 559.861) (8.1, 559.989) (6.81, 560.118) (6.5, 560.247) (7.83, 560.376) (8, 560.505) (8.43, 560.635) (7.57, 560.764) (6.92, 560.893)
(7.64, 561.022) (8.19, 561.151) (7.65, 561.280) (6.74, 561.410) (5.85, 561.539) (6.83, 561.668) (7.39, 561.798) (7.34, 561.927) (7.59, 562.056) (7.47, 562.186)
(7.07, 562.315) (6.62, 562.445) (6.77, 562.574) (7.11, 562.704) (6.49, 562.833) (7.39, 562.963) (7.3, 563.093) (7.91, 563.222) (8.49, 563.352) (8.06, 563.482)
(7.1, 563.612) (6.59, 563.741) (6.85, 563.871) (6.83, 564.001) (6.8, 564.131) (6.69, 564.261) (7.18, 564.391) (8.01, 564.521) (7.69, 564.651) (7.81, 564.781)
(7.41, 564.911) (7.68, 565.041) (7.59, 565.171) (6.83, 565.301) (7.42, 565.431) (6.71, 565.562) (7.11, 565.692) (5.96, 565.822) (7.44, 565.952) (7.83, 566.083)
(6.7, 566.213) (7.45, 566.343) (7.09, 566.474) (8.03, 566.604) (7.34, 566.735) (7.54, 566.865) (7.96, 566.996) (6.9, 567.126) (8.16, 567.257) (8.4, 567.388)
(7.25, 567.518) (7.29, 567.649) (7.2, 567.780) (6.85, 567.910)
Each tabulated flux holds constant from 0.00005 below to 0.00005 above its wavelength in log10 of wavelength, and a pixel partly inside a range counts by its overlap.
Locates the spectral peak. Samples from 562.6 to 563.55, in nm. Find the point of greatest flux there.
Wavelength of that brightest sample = 563.352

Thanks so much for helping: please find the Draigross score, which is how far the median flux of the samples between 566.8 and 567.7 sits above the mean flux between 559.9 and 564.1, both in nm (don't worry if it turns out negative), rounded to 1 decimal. 0.2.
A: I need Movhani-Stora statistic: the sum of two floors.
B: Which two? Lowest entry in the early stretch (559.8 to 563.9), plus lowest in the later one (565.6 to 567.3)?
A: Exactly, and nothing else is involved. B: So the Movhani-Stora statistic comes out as 11.8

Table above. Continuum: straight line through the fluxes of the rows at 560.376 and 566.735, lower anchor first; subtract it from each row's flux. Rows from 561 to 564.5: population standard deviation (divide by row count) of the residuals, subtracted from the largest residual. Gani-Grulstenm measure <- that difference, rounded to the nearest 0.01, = 0.32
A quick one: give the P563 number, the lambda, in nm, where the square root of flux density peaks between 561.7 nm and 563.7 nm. 563.352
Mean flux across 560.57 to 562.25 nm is 7.35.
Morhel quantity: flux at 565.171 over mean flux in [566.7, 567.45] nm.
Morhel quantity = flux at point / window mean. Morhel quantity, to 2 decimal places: 0.98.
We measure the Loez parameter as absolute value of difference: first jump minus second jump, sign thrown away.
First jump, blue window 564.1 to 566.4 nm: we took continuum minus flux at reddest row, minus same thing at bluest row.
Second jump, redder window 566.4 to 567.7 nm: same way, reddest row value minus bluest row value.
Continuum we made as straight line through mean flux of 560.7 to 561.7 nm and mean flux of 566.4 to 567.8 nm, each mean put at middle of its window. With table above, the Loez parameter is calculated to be 0.38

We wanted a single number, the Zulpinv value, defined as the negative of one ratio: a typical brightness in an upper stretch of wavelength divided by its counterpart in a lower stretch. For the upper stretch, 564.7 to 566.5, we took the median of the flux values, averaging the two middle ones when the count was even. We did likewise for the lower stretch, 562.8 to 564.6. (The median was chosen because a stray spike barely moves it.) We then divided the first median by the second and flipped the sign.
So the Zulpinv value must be -1.04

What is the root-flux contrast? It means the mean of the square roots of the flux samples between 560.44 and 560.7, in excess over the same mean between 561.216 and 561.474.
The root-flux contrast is 0.18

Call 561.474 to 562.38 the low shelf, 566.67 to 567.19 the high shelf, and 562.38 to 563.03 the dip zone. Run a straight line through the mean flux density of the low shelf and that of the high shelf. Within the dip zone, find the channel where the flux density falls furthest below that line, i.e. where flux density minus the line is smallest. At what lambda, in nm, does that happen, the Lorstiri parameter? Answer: 562.833 nm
